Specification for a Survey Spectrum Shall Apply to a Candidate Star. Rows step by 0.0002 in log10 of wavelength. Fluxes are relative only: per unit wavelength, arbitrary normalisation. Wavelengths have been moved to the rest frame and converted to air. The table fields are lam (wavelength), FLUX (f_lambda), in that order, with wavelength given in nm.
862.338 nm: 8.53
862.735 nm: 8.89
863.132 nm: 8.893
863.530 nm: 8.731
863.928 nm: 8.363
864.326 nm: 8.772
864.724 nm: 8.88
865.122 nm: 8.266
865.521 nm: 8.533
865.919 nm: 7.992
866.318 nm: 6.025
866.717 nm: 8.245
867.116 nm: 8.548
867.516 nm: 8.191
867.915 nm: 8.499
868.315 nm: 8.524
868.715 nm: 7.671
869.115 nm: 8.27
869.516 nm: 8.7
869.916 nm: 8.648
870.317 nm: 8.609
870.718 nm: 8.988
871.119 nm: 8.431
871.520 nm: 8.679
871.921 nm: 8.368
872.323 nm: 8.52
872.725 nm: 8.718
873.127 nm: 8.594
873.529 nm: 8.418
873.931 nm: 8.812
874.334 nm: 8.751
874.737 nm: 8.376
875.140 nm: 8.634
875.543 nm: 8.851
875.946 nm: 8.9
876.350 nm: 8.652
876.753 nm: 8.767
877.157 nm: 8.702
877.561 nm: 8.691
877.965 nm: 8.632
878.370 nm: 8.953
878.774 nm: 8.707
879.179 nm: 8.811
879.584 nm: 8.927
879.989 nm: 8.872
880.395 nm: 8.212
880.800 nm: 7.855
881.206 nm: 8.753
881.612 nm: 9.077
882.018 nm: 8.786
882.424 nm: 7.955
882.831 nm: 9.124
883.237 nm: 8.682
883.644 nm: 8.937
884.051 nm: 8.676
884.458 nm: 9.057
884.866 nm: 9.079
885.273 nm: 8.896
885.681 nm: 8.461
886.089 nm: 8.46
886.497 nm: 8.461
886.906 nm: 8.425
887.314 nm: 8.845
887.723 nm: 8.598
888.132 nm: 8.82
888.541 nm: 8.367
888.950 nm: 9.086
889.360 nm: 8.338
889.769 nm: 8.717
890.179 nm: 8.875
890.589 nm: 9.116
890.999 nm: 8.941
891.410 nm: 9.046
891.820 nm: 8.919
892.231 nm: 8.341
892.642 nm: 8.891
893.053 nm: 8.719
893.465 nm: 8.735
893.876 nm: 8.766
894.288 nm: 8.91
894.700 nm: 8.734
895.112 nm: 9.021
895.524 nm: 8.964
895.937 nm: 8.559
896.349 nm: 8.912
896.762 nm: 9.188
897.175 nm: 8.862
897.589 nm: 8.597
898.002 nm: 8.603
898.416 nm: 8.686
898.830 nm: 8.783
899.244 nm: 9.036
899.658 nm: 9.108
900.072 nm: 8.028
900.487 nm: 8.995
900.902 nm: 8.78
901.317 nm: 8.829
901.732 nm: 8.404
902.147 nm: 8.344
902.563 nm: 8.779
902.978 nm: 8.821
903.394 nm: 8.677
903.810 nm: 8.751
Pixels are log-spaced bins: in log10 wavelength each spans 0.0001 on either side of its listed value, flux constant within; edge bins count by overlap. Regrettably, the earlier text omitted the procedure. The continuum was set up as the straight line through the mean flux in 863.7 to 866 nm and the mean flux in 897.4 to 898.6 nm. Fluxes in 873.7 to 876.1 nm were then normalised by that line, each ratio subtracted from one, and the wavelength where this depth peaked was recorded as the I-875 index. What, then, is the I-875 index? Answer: 874.737 nm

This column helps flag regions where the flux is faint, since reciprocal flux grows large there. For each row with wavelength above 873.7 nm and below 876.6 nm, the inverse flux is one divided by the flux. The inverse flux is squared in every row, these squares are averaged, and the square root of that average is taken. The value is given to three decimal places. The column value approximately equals 0.115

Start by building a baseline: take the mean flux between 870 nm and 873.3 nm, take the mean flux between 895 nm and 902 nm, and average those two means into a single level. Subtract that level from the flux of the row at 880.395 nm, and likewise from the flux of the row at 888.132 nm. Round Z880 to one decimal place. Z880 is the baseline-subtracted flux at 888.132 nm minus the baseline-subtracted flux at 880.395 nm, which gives 0.6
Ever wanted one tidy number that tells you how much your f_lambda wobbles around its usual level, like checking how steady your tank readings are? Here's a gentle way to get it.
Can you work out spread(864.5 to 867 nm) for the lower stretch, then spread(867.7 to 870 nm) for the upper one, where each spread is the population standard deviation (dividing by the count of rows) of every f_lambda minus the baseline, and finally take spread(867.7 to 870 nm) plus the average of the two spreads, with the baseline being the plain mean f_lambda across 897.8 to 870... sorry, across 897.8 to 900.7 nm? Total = 0.98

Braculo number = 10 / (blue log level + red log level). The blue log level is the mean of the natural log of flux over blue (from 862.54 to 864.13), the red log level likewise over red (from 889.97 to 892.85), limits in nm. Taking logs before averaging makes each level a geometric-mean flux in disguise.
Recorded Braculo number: 2.30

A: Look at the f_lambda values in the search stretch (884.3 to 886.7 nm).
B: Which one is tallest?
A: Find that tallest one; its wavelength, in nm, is 884.866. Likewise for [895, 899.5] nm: 896.762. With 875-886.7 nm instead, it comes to 882.831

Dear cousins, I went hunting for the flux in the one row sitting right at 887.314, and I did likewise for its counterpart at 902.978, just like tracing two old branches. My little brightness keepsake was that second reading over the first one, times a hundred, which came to 100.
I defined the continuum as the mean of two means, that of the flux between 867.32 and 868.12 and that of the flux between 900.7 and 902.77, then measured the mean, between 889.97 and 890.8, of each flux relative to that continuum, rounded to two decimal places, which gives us 1.06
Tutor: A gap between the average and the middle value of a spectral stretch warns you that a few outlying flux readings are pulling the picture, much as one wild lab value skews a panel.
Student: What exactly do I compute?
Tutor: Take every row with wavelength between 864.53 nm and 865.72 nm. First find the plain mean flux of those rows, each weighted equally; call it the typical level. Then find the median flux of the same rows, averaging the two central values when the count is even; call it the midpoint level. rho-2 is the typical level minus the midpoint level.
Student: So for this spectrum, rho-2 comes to 0.03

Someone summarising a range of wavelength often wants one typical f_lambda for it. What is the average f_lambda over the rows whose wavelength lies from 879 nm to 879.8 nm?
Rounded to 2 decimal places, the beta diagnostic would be 8.87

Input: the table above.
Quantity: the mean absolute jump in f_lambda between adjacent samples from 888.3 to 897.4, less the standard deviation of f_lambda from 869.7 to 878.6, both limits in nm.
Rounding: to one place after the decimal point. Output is 0.1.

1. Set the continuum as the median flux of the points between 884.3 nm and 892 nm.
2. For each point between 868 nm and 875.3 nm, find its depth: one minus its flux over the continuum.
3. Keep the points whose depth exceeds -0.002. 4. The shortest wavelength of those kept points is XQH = 868.315 nm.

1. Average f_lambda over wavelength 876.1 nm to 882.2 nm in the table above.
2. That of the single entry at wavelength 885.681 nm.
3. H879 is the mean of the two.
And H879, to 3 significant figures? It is 8.58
